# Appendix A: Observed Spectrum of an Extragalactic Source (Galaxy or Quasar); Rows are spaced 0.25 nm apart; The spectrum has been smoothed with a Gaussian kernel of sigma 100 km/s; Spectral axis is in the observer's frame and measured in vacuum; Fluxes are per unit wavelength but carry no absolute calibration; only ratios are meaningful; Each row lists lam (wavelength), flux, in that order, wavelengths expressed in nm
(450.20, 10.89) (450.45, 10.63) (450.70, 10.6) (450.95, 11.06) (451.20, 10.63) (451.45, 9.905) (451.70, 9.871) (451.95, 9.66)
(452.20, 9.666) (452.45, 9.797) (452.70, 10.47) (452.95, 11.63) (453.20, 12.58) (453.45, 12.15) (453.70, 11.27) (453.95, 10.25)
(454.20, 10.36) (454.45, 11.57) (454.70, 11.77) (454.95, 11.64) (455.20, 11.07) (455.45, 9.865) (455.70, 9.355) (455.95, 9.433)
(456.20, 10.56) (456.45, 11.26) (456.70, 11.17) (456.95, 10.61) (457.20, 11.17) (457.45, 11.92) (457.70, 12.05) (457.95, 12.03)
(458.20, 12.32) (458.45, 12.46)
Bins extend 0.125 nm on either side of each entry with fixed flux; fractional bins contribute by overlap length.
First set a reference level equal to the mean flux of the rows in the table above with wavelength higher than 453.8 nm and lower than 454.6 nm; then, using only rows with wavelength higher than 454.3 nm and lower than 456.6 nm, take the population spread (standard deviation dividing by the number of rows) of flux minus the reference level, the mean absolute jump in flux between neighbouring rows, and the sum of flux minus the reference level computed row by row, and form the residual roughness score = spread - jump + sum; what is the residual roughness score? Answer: 0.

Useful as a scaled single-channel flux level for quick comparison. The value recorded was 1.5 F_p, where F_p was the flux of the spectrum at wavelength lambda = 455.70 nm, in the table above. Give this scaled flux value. 14.0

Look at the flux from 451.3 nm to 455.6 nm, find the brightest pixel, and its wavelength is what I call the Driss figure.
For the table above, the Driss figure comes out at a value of 453.20 nm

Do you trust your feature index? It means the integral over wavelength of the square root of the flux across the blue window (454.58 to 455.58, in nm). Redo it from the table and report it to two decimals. 3.33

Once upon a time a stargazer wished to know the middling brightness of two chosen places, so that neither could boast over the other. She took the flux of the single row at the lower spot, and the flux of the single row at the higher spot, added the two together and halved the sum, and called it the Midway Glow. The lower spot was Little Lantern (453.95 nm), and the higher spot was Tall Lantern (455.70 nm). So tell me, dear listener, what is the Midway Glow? 9.8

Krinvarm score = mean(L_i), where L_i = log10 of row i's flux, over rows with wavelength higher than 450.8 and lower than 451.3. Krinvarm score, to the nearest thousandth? 1.035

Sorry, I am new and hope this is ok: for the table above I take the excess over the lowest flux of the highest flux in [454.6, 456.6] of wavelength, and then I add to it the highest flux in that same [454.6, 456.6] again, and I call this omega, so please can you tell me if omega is 14.2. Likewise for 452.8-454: 14.9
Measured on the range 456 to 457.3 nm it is 12.0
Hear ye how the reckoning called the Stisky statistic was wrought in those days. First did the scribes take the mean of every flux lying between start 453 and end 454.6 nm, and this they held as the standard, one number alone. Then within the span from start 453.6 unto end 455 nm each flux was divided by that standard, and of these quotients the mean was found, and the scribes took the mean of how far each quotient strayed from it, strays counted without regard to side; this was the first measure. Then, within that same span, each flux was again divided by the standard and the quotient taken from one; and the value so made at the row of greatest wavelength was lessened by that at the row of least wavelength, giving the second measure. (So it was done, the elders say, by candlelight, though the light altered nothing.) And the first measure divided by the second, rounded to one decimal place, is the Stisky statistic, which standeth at -1.5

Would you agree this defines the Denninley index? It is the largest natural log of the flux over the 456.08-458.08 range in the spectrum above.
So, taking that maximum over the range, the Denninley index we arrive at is 2.49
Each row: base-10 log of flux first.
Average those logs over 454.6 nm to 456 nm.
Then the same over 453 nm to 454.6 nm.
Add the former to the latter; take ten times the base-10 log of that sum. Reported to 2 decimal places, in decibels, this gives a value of 3.17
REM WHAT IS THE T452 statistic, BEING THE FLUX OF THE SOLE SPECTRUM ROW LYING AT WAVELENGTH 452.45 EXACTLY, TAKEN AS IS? 9.797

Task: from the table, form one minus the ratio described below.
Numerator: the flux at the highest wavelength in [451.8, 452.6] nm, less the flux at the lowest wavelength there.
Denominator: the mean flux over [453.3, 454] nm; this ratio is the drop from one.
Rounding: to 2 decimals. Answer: 0.99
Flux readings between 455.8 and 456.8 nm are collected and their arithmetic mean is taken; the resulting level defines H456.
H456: 10.6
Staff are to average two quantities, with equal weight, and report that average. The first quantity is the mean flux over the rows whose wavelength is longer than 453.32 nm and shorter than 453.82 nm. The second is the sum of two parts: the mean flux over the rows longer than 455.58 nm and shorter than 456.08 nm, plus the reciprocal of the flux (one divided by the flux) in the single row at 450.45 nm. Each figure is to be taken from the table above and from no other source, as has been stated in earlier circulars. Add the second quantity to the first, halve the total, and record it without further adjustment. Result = 10.6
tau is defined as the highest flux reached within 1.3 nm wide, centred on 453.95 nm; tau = 12.15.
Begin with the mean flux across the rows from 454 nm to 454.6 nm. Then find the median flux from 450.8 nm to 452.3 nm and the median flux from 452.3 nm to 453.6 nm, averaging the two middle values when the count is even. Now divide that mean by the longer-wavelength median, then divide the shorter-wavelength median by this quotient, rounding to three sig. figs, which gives 10.5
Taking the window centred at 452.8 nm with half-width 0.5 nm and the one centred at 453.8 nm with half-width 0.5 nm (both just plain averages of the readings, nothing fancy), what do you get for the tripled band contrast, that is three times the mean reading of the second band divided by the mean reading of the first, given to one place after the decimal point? 3.0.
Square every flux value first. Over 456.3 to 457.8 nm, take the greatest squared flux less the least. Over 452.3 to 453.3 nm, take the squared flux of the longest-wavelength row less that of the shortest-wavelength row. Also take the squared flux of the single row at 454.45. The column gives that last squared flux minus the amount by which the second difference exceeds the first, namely 104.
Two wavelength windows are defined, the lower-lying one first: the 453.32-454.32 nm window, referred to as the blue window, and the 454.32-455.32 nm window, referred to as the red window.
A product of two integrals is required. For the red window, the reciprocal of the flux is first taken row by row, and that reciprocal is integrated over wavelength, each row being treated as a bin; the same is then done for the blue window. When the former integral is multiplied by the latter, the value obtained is 0.0079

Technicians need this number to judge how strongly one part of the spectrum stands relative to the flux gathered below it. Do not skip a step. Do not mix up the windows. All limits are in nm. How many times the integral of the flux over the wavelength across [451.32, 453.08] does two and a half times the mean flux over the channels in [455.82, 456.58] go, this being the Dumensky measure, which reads 1.5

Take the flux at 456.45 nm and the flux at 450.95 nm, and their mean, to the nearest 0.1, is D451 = 11.2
